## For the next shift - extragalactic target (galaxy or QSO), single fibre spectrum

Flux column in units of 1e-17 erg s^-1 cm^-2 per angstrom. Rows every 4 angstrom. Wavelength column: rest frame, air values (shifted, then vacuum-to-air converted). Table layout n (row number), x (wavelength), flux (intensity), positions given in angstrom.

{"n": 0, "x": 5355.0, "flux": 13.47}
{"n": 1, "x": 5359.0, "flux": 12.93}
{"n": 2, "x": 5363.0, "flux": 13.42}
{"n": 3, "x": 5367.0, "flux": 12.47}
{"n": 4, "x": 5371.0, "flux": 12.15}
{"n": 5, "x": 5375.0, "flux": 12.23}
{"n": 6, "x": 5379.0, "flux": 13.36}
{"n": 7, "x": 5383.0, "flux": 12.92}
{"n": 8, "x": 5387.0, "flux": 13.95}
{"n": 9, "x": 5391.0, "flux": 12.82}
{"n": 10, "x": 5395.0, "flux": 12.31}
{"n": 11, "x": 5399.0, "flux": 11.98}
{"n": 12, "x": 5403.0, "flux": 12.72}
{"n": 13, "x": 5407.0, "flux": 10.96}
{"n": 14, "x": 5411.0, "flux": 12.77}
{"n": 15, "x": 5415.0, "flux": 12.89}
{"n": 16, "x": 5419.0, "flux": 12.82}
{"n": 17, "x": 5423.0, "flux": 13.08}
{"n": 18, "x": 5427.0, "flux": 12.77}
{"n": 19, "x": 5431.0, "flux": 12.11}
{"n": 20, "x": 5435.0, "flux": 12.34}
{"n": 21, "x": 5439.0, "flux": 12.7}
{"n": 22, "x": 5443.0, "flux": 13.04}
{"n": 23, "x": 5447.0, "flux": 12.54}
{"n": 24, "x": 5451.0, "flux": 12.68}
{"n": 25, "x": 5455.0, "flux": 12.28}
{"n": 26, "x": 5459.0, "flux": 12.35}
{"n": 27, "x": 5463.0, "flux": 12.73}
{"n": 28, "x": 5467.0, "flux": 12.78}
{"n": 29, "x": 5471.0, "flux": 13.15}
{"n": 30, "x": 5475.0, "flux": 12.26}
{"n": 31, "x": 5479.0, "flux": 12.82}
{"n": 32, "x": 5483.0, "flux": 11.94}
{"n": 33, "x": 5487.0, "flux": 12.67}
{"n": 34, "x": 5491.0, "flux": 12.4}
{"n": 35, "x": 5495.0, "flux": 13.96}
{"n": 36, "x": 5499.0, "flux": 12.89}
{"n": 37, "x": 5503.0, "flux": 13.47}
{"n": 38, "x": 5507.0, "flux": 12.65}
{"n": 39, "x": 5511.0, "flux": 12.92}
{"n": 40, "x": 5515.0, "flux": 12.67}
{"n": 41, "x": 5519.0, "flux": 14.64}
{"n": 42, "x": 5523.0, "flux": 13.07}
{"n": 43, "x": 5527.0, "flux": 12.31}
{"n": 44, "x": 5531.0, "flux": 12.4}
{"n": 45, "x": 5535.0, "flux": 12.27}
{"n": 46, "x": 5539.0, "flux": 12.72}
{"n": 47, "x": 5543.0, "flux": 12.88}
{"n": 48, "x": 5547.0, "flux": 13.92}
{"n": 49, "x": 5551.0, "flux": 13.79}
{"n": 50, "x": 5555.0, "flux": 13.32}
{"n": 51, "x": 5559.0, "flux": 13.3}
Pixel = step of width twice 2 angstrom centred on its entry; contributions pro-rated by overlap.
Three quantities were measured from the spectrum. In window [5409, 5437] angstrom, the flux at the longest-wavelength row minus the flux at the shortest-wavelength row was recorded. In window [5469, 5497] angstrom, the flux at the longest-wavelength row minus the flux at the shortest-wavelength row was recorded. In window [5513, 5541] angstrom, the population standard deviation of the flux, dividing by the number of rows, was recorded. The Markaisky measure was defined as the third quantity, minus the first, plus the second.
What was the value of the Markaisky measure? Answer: 2.0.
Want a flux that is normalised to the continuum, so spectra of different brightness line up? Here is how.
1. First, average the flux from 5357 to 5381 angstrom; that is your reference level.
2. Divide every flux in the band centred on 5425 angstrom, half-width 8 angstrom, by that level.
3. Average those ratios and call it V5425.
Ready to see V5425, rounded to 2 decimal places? 0.99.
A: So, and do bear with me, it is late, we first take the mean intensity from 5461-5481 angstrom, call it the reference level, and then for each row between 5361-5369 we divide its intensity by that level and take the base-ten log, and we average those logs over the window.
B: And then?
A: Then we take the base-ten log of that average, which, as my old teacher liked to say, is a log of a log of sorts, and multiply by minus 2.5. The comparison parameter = 5.49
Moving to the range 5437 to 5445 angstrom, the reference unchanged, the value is 5.97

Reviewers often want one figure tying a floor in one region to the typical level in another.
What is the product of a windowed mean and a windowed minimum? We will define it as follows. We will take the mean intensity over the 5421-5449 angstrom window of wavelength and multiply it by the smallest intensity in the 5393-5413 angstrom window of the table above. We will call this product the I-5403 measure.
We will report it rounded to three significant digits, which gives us 139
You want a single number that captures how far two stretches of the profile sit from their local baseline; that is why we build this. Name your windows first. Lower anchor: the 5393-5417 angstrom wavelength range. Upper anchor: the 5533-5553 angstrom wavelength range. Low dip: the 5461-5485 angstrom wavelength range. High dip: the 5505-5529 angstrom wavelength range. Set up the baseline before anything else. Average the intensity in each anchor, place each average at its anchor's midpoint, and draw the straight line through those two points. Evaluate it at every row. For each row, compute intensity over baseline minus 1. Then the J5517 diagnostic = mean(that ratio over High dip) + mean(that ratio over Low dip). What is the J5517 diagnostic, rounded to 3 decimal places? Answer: 0.001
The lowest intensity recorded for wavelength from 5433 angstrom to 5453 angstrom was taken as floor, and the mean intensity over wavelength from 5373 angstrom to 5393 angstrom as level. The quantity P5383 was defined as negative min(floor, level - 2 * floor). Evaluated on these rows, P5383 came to 11.6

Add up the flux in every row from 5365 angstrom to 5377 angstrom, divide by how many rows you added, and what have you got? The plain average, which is 12.28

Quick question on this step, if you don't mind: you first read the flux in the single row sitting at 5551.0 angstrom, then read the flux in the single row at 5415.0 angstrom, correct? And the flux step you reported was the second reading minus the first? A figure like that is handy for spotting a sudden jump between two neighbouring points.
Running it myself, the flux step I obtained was -0.9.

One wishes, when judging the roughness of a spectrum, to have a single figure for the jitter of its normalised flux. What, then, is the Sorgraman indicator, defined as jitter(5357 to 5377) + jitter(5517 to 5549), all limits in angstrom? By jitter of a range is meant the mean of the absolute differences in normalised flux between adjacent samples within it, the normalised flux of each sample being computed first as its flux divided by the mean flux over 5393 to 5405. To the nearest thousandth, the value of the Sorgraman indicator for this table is 0.086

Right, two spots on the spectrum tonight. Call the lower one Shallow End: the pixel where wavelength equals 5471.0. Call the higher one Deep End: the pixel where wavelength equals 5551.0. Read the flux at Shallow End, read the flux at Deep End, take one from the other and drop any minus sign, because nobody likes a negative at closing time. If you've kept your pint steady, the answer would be 0.6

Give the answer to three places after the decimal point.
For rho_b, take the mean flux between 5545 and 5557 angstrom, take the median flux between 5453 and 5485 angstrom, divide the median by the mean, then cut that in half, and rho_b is 0.458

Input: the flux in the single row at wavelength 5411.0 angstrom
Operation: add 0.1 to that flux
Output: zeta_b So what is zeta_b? 12.9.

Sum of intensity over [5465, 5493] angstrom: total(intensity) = 88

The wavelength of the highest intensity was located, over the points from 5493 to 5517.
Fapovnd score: 5495.0 angstrom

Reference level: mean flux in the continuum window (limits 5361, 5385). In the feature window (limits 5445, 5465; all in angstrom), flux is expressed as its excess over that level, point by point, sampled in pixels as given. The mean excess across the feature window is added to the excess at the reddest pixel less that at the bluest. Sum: -0.05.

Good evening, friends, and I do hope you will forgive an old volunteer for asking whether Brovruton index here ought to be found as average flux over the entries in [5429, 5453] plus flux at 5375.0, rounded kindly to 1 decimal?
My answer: 24.8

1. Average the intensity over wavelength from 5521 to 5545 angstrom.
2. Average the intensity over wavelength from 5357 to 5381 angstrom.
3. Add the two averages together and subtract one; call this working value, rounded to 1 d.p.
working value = 24.4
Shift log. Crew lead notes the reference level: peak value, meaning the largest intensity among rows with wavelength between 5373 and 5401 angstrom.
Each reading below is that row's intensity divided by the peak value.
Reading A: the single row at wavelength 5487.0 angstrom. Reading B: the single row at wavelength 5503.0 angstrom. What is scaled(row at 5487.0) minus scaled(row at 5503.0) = -0.057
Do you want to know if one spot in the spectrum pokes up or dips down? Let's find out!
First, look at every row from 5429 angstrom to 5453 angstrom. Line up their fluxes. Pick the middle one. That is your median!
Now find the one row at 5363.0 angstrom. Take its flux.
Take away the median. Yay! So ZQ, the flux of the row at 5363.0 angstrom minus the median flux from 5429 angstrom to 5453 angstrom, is 0.8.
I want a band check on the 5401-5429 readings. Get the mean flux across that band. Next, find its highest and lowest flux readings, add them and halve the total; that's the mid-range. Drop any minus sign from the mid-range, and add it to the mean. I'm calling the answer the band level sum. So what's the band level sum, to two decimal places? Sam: 24.59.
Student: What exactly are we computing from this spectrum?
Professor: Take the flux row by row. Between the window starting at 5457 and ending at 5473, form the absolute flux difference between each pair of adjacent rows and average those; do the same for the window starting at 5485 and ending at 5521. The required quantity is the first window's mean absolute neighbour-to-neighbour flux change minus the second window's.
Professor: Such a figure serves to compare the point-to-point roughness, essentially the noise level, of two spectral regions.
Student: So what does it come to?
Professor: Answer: -0.6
